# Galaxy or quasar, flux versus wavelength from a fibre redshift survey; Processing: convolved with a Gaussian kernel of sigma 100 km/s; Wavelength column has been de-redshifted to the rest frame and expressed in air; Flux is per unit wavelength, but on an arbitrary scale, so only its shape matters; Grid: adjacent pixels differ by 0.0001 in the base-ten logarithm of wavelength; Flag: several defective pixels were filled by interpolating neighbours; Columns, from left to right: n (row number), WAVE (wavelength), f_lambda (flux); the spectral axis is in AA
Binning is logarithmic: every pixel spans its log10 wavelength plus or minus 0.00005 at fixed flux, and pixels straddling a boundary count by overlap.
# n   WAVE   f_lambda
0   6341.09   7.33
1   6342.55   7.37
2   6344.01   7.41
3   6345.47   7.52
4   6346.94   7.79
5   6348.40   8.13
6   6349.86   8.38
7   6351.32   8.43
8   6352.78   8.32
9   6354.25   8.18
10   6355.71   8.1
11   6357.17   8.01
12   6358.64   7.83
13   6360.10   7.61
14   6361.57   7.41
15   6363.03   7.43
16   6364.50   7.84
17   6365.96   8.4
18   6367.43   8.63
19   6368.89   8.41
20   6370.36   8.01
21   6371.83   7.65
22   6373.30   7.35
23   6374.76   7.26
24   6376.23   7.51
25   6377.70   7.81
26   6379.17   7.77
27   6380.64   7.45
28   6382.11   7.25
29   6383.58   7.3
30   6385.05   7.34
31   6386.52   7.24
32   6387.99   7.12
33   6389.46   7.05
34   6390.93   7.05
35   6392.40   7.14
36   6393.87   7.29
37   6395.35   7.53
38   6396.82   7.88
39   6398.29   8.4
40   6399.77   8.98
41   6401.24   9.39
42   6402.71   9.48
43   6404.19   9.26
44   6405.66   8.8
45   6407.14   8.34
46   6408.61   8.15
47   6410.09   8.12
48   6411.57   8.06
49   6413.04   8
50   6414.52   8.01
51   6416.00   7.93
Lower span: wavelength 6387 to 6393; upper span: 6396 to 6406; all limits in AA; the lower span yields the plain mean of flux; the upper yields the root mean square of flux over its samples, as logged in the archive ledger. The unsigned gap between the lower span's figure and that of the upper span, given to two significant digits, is 1.8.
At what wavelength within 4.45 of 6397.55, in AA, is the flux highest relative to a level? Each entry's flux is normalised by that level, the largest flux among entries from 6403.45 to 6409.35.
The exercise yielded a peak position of 6401.24 AA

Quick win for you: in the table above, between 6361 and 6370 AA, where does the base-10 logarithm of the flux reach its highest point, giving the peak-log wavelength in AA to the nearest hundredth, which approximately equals 6367.43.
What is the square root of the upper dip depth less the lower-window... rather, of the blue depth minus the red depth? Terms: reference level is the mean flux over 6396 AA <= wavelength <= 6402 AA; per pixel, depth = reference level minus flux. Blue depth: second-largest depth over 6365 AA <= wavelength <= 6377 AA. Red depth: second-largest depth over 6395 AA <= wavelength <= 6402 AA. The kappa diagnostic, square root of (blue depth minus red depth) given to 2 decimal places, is 0.73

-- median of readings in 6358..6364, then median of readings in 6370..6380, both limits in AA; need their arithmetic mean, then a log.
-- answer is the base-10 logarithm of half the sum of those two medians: 0.880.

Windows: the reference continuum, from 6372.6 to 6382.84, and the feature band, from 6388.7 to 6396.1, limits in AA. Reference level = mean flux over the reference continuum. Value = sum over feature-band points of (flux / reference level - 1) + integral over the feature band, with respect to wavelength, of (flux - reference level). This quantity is -2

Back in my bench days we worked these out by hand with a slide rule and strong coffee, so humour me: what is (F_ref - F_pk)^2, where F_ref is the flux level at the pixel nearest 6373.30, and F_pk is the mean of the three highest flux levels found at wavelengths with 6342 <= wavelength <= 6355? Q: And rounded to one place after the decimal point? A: 1.1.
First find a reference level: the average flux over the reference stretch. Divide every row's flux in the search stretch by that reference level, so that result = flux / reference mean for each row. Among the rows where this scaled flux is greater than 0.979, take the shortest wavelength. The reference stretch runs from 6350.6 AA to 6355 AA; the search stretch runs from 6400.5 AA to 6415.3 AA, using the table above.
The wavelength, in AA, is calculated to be 6401.24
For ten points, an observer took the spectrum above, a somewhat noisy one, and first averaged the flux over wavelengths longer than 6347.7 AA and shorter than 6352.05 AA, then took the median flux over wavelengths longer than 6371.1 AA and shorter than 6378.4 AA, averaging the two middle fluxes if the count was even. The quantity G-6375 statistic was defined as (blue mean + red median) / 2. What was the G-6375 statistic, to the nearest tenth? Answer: 7.9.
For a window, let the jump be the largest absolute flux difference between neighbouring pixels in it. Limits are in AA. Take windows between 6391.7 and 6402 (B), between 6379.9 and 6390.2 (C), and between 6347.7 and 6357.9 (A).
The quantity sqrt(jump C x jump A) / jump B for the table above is 0.39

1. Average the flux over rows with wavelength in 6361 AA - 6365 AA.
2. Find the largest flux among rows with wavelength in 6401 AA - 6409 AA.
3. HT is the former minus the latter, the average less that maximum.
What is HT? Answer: -1.9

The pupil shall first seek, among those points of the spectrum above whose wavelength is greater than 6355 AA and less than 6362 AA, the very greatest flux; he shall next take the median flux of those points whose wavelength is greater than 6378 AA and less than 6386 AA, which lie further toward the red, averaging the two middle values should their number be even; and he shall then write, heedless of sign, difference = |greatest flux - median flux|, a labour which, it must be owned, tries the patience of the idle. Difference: 0.8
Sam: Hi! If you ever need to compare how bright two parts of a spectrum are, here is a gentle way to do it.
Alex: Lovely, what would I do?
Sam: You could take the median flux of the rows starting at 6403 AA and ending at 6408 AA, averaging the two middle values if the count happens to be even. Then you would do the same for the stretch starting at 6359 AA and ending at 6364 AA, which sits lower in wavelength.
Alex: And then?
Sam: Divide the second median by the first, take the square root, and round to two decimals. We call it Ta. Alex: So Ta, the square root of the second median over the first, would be 0.92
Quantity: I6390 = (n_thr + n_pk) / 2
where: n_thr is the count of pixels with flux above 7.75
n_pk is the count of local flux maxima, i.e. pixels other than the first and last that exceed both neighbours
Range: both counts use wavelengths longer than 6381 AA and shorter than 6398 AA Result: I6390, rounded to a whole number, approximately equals 1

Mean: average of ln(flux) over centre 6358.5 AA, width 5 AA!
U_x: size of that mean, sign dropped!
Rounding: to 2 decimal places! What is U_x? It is 2.06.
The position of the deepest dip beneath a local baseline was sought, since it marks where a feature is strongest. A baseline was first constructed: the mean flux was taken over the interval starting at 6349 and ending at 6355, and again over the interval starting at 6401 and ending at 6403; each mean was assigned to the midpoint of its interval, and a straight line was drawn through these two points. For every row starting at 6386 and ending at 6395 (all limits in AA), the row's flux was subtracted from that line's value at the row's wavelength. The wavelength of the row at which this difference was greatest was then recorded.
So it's 6390.93 AA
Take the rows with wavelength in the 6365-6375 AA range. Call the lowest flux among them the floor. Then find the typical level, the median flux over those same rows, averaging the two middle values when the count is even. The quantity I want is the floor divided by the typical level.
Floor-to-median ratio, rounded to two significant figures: 0.91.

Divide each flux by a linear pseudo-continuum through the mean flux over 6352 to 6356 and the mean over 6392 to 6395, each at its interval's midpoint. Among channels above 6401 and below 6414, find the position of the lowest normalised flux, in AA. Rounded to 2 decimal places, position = 6413.04 AA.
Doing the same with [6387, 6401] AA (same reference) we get 6389.46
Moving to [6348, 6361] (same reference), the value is 6360.10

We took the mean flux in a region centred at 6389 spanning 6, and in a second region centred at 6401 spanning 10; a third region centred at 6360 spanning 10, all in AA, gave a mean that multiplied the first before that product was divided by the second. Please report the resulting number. 6.2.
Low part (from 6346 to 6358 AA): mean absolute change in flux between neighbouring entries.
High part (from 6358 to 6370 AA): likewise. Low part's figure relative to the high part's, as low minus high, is -0.114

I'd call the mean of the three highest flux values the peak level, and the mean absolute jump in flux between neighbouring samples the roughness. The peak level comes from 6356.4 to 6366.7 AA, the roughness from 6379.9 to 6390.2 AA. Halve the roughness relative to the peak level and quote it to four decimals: 0.0060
